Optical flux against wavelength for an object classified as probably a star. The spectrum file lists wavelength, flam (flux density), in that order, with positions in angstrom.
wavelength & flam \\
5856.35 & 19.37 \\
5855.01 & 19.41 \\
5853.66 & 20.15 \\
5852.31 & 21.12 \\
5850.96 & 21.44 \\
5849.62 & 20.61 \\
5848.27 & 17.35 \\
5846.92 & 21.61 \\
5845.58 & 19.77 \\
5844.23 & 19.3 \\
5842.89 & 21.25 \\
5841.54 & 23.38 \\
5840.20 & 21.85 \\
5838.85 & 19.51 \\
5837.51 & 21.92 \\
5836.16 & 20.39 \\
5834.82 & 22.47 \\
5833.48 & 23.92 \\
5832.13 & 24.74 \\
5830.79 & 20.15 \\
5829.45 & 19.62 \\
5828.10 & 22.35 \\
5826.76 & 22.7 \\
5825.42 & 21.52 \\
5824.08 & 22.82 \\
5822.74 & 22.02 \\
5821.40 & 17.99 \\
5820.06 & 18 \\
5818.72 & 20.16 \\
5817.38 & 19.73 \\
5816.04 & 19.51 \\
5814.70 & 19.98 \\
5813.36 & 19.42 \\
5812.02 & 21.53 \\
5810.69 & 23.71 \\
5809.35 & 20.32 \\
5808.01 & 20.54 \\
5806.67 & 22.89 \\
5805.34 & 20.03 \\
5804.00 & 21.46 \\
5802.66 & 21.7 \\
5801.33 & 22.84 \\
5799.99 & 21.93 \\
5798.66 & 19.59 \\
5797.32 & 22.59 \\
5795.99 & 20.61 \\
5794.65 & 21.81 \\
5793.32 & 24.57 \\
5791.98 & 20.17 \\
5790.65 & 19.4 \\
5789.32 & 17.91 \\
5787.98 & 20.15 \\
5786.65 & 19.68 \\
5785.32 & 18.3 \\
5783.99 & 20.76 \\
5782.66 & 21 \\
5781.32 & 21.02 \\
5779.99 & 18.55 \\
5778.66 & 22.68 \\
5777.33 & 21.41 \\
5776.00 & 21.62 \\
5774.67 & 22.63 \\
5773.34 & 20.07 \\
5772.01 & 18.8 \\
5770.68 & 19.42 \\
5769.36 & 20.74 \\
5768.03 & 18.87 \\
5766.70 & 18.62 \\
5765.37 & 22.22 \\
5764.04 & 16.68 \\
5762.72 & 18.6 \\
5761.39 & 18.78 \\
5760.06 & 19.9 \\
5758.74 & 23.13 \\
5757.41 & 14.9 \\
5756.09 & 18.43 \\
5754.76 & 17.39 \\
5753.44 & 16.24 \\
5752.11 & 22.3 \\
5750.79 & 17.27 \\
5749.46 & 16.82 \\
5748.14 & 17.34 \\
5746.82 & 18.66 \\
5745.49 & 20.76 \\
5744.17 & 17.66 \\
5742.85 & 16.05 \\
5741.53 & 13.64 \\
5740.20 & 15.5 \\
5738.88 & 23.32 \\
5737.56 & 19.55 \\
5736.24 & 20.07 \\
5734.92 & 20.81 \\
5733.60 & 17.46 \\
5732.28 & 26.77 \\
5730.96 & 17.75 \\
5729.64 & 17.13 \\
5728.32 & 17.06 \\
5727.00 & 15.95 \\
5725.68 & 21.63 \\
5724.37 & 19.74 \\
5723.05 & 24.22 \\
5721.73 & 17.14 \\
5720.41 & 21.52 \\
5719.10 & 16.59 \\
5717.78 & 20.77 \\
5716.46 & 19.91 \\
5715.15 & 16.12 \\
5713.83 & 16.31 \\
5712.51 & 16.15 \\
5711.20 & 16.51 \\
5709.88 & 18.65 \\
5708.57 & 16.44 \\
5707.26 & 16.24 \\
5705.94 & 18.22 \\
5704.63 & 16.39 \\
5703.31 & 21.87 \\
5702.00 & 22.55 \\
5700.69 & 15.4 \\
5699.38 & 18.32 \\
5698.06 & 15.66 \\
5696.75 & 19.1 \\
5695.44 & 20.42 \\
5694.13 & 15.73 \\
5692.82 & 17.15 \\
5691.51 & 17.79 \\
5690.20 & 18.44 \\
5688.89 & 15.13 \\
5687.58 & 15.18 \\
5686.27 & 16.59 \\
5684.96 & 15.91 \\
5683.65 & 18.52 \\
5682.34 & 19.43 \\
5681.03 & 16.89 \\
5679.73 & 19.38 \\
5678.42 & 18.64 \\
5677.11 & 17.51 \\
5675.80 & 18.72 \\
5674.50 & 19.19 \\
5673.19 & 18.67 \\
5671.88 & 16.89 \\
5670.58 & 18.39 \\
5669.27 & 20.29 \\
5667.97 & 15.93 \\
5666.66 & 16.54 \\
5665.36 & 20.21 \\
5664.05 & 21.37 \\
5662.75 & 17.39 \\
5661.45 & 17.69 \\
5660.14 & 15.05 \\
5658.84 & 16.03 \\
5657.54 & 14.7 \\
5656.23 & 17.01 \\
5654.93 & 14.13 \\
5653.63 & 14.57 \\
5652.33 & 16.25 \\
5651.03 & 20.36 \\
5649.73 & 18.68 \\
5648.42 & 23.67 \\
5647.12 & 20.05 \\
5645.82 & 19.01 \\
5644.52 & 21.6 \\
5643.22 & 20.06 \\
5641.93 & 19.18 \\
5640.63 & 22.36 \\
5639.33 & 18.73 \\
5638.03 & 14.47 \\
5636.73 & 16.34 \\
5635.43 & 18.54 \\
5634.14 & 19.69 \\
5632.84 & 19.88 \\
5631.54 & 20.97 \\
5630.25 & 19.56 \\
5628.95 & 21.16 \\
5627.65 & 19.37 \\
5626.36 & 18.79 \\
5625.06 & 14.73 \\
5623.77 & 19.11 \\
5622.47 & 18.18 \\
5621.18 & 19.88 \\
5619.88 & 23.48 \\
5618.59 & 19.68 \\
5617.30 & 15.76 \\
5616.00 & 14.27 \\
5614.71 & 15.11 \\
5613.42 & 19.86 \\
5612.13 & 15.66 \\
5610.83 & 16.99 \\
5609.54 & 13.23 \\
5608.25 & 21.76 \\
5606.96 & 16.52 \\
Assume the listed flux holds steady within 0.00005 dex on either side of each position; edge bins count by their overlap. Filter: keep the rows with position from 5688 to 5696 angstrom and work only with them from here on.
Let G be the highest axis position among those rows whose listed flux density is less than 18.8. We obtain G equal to 5694.13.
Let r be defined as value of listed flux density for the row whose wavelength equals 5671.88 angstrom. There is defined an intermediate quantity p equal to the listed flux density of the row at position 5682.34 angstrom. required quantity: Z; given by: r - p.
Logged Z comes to -3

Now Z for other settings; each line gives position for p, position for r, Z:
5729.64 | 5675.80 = 2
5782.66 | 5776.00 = 1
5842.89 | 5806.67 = 2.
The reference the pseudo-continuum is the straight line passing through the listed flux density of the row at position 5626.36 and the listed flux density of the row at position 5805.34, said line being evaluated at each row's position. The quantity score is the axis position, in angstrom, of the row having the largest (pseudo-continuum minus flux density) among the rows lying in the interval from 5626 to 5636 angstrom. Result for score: 5635.43 angstrom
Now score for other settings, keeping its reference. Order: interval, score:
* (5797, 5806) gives 5798.66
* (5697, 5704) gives 5700.69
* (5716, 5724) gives 5719.10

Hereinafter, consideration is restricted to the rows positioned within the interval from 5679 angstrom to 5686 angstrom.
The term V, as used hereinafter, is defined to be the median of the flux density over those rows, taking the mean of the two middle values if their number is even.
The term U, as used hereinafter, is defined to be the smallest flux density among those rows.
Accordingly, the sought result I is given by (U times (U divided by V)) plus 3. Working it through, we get 16.7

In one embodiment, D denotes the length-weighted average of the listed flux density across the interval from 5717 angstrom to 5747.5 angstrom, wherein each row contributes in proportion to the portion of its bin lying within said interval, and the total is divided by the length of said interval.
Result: 19.1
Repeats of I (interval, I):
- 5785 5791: 19.5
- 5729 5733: 19.5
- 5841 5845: 20.5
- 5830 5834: 20.0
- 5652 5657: 16.0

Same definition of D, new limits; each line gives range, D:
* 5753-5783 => 19.7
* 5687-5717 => 17.6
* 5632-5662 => 18.2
